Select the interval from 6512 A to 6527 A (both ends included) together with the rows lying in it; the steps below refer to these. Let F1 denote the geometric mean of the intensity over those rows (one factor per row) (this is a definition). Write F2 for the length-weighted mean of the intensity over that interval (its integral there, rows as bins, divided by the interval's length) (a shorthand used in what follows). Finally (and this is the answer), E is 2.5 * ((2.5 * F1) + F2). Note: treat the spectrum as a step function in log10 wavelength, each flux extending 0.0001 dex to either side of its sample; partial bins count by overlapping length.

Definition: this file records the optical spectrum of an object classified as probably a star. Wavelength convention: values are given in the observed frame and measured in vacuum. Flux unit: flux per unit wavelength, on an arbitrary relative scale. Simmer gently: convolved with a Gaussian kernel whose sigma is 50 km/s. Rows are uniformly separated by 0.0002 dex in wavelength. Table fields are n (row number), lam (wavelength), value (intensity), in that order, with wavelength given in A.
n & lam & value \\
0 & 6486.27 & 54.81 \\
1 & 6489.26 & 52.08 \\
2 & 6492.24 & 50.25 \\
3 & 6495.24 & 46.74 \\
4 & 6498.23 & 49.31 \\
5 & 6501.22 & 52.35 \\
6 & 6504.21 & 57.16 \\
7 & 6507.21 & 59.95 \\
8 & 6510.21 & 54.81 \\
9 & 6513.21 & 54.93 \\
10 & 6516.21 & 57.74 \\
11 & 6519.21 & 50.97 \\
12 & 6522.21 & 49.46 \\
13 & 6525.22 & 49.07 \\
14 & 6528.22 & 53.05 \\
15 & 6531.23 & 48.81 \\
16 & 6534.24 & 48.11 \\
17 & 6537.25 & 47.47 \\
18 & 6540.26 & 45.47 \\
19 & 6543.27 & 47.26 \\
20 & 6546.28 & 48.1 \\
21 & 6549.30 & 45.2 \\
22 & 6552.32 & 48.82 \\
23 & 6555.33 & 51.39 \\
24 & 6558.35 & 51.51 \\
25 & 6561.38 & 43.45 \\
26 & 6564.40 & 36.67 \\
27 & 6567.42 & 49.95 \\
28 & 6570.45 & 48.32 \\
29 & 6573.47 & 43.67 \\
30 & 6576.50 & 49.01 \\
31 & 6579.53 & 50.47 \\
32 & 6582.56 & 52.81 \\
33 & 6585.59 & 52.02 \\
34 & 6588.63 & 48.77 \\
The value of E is 458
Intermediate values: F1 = 52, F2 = 52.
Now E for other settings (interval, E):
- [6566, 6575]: 413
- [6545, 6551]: 408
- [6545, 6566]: 405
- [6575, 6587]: 447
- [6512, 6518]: 492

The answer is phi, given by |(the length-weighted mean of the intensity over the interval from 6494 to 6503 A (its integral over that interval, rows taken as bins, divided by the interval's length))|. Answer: 49.8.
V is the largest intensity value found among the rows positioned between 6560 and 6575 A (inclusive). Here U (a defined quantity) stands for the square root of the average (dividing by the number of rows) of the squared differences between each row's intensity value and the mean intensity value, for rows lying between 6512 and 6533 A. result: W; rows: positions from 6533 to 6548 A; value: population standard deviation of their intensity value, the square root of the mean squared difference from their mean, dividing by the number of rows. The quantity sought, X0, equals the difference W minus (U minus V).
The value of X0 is 47.8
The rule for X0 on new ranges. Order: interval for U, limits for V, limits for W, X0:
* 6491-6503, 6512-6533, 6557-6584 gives 60.6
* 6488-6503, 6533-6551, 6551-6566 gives 51.7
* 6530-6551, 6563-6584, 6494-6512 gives 56.0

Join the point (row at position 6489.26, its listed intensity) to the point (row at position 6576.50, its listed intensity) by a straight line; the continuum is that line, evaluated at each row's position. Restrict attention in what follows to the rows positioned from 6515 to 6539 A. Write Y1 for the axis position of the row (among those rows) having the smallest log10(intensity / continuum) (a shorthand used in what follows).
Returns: 6537.25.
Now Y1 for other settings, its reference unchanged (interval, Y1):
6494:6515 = 6495.24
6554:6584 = 6564.40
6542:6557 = 6549.30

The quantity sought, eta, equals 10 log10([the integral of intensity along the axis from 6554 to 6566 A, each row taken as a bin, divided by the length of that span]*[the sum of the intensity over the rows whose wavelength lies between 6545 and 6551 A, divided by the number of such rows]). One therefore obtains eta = 33.3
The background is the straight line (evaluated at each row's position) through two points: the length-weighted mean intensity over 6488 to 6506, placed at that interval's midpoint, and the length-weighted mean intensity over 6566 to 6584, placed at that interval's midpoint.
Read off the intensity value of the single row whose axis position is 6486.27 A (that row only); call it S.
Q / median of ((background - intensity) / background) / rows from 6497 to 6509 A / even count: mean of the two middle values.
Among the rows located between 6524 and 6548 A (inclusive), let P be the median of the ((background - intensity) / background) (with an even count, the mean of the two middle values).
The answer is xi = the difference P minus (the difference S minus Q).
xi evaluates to -55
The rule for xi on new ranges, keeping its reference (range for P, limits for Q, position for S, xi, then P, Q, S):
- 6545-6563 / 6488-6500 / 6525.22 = -49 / 0.03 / 0.034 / 49.07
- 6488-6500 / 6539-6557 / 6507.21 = -60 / 0.03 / 0.046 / 59.95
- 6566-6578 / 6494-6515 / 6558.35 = -52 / 0.01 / -0.074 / 51.51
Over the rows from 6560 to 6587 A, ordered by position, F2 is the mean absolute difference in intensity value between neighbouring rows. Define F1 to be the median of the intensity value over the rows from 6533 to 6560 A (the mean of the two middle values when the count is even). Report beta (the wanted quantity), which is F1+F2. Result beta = 53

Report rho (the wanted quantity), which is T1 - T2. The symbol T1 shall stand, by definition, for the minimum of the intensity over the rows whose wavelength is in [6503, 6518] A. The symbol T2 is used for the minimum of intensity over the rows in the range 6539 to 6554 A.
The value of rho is 10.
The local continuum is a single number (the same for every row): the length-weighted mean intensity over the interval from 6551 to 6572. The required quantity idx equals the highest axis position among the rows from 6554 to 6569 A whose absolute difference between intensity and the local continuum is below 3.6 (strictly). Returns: 6567.42 A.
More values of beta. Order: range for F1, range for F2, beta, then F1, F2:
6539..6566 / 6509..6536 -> 50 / 47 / 2.6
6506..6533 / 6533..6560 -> 55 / 53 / 1.8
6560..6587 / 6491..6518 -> 52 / 49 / 3.1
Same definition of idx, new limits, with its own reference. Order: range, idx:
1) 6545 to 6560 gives 6552.32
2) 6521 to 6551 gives 6549.30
